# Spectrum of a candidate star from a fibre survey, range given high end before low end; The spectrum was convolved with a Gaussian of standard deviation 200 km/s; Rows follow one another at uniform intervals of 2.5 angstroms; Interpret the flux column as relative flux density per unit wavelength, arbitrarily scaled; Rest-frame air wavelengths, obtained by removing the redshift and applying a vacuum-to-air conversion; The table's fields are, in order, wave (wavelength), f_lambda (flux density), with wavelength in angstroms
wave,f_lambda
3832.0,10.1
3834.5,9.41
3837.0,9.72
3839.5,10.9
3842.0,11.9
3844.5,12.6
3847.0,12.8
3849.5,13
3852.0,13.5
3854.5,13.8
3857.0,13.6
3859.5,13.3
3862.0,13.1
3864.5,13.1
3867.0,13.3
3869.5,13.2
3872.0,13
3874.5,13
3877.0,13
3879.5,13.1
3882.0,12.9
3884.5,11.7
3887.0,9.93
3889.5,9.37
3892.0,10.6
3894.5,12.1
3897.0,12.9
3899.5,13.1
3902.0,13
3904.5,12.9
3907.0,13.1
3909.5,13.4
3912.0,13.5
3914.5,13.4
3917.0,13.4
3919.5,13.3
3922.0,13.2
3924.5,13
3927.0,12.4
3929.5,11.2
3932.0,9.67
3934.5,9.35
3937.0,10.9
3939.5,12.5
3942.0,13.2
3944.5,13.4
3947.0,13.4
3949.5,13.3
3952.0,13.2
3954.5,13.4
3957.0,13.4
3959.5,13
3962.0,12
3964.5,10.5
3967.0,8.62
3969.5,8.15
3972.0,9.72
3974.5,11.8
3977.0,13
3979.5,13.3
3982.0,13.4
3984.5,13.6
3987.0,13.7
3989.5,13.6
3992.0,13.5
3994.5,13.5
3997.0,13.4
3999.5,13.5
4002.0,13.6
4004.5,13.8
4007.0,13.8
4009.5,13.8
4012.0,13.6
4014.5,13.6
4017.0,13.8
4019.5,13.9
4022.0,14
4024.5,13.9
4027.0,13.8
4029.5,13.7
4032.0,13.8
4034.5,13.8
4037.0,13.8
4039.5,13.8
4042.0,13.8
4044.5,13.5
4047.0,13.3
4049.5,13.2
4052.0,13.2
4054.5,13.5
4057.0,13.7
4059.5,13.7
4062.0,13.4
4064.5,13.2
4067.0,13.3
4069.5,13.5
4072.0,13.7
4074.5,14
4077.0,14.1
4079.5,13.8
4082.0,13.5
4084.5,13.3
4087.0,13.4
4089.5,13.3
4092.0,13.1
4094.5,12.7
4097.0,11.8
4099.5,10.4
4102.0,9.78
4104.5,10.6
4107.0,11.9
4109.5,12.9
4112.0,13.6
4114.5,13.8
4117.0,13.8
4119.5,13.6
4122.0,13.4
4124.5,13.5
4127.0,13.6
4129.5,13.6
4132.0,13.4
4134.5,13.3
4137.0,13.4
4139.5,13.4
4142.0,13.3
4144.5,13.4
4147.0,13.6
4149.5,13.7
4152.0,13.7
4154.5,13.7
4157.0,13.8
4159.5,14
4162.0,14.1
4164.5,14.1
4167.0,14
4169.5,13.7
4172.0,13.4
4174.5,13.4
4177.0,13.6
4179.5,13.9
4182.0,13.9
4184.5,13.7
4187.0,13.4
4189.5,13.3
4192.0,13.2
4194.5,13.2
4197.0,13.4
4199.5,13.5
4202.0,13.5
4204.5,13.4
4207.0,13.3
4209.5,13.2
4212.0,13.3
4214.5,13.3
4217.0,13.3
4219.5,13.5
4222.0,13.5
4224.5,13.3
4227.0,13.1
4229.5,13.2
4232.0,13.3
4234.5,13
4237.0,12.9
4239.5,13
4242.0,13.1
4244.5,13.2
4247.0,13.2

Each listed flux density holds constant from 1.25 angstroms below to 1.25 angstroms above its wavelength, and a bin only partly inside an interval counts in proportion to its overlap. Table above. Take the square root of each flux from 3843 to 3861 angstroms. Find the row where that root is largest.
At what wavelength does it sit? 3854.5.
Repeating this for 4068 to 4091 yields 4077.0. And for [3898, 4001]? 3987.0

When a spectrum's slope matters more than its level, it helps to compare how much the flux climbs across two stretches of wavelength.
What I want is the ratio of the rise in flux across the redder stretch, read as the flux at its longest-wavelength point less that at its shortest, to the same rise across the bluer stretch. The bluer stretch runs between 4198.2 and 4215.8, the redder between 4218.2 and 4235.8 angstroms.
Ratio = 2.5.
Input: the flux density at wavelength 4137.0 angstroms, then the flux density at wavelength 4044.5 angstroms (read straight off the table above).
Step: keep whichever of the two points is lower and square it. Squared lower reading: 180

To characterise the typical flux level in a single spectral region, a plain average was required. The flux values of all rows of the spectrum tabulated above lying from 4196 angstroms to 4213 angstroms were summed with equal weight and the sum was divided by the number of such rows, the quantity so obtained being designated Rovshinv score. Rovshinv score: 13.37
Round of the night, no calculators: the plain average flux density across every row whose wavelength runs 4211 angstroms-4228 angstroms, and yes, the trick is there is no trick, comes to 13.33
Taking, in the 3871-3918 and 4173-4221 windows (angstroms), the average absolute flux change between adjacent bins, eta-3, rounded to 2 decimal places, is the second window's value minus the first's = -0.35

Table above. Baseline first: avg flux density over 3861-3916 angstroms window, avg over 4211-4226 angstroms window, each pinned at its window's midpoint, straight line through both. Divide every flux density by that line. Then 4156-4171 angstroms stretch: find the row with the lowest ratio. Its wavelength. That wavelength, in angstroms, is 4169.5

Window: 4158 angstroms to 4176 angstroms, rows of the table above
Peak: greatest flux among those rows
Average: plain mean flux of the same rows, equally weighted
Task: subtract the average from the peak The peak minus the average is 0.29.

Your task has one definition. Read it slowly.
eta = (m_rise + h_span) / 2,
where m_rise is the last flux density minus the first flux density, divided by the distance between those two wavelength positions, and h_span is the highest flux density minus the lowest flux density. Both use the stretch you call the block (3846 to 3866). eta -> 0.51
